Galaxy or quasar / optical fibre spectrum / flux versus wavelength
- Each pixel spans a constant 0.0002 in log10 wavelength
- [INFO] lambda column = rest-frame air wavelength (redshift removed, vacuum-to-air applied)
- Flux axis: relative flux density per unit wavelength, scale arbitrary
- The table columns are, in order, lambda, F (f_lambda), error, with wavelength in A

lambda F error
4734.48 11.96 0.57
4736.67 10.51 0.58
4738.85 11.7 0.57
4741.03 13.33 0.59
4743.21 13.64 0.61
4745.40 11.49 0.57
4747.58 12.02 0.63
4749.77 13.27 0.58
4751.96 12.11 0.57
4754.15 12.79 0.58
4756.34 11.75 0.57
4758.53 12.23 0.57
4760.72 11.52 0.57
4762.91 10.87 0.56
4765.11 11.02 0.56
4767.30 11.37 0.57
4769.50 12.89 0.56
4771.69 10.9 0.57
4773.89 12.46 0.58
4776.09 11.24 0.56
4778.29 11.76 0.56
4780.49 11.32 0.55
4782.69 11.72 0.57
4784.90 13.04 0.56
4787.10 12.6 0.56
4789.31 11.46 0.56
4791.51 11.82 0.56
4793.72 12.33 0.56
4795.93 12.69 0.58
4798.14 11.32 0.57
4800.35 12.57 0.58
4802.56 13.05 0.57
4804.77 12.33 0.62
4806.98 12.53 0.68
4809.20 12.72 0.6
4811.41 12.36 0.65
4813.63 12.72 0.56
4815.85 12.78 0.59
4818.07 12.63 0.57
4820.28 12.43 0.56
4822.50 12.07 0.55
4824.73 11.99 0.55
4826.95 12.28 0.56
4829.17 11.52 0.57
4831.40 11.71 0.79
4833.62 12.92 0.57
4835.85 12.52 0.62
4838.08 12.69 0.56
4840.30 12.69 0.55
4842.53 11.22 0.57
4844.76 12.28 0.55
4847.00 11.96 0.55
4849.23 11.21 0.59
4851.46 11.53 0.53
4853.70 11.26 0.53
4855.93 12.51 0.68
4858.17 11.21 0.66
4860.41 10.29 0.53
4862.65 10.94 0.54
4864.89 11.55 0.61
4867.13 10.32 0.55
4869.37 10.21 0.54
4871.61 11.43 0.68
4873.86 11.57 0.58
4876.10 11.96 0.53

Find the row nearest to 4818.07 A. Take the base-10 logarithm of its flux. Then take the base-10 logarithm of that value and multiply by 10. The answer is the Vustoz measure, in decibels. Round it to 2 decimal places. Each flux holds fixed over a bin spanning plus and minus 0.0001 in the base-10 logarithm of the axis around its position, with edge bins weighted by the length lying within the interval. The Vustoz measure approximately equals 0.42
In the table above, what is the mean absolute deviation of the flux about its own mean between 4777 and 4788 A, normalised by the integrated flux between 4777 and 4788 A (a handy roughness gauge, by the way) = 0.0044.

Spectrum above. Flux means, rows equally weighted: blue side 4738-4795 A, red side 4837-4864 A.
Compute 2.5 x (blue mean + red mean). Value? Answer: 59.2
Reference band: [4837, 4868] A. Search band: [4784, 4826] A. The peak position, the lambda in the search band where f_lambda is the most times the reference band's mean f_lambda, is 4802.56 A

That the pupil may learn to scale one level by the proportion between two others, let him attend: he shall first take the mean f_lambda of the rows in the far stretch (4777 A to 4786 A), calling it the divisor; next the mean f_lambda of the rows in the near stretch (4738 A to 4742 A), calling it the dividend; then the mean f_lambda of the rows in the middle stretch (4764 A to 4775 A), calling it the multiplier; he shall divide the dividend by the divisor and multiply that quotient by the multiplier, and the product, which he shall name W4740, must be 12.3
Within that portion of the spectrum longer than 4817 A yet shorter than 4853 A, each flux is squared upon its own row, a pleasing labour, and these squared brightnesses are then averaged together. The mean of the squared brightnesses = 147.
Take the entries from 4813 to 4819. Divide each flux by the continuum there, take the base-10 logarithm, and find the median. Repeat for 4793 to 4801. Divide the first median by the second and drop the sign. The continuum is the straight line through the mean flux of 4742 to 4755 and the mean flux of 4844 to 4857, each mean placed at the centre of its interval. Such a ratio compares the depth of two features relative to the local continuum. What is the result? 2.5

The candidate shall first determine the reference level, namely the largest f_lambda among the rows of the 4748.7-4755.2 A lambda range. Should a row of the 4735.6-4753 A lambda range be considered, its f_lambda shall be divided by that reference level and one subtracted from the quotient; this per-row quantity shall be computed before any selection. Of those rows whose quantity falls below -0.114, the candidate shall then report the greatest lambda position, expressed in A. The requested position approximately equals 4745.40 A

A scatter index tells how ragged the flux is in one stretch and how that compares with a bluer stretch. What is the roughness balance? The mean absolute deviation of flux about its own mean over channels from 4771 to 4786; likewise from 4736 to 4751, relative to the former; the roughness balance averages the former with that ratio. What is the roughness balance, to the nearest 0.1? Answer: 1.2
